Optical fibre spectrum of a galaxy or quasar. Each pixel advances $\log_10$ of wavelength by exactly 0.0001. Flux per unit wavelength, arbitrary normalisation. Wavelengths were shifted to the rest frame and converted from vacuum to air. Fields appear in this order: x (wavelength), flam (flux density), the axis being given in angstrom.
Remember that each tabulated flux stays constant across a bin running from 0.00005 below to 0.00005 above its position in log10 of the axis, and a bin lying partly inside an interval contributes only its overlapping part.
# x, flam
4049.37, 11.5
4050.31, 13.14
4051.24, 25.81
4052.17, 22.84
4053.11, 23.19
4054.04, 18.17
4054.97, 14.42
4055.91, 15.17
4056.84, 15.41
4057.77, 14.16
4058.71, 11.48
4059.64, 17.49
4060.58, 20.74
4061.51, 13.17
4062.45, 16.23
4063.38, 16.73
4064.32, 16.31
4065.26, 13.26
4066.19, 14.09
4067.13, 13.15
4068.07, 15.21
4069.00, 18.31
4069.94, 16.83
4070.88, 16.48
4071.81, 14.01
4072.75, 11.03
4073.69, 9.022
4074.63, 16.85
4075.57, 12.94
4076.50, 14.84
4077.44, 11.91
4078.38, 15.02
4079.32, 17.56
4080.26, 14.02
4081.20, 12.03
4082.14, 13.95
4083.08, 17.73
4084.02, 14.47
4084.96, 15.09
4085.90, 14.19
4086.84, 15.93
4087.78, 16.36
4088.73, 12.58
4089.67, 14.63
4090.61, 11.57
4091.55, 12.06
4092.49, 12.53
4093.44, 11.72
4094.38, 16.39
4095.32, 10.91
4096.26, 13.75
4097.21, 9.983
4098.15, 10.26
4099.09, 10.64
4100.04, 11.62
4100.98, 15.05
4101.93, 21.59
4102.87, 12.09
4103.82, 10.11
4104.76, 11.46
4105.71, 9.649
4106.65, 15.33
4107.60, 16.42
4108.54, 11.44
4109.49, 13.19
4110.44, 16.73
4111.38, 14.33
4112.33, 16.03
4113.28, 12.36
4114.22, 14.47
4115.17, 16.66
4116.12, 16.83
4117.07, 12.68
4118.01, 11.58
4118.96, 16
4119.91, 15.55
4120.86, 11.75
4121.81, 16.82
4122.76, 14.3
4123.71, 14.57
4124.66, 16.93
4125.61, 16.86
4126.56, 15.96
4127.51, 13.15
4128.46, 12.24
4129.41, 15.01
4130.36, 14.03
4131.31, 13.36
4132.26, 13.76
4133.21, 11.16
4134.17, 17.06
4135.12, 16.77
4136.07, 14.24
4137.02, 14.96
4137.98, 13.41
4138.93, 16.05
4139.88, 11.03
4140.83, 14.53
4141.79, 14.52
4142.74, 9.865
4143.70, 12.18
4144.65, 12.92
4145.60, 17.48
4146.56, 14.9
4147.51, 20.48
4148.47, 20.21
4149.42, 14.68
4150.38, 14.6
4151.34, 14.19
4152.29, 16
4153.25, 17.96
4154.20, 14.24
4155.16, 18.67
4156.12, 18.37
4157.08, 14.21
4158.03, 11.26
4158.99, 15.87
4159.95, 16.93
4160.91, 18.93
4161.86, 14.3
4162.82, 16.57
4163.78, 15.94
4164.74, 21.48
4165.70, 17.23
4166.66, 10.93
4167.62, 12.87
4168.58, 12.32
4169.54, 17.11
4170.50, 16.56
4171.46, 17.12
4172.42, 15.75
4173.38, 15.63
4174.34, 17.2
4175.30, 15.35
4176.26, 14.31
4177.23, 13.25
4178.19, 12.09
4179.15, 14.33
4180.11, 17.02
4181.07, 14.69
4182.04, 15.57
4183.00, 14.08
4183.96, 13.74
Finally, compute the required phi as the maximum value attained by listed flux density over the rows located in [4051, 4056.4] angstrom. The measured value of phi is 25.81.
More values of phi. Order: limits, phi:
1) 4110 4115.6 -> 16.73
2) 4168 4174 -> 17.12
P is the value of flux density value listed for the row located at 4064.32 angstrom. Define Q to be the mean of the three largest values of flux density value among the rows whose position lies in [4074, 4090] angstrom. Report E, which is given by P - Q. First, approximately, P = 16.31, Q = 17.4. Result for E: -1.1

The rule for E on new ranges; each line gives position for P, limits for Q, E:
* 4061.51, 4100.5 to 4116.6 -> -5.2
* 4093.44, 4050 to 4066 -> -12.2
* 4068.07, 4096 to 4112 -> -3.0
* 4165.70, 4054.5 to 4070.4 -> -1.6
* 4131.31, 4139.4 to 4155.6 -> -6.4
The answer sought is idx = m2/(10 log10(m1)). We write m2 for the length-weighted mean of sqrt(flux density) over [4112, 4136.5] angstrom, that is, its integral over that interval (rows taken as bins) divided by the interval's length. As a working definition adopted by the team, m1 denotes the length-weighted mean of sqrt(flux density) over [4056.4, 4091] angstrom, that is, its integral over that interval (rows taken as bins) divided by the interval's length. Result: 0.655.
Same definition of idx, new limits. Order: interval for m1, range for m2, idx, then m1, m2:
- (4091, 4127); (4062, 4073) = 0.685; 3.71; 3.89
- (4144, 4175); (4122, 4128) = 0.651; 3.99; 3.91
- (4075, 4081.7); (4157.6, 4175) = 0.690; 3.75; 3.96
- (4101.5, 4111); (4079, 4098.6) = 0.651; 3.69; 3.69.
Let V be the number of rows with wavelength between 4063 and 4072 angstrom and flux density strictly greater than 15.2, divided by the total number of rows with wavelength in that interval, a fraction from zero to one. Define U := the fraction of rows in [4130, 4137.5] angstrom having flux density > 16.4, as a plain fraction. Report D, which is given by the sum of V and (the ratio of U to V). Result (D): 1.02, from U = 0.25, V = 0.60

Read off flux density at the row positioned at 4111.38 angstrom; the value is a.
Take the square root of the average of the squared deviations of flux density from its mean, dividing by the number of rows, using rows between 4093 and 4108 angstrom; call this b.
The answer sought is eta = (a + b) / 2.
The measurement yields 8.7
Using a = 14.33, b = 3.2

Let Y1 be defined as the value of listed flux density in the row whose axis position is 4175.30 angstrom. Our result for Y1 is 15.35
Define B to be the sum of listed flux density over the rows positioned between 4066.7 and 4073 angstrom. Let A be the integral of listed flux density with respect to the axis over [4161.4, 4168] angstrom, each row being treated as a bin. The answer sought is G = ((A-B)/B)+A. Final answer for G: 103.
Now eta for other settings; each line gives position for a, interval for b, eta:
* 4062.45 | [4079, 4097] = 9.1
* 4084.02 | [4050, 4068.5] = 9.1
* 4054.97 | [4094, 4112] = 8.7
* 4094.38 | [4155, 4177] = 9.4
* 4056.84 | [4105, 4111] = 9.0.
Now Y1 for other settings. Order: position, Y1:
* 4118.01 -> 11.58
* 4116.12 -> 16.83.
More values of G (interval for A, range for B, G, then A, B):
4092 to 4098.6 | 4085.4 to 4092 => 81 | 81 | 97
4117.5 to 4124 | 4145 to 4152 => 93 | 93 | 117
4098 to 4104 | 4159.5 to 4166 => 80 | 80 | 121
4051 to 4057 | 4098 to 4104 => 116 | 115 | 91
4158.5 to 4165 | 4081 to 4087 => 110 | 110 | 103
